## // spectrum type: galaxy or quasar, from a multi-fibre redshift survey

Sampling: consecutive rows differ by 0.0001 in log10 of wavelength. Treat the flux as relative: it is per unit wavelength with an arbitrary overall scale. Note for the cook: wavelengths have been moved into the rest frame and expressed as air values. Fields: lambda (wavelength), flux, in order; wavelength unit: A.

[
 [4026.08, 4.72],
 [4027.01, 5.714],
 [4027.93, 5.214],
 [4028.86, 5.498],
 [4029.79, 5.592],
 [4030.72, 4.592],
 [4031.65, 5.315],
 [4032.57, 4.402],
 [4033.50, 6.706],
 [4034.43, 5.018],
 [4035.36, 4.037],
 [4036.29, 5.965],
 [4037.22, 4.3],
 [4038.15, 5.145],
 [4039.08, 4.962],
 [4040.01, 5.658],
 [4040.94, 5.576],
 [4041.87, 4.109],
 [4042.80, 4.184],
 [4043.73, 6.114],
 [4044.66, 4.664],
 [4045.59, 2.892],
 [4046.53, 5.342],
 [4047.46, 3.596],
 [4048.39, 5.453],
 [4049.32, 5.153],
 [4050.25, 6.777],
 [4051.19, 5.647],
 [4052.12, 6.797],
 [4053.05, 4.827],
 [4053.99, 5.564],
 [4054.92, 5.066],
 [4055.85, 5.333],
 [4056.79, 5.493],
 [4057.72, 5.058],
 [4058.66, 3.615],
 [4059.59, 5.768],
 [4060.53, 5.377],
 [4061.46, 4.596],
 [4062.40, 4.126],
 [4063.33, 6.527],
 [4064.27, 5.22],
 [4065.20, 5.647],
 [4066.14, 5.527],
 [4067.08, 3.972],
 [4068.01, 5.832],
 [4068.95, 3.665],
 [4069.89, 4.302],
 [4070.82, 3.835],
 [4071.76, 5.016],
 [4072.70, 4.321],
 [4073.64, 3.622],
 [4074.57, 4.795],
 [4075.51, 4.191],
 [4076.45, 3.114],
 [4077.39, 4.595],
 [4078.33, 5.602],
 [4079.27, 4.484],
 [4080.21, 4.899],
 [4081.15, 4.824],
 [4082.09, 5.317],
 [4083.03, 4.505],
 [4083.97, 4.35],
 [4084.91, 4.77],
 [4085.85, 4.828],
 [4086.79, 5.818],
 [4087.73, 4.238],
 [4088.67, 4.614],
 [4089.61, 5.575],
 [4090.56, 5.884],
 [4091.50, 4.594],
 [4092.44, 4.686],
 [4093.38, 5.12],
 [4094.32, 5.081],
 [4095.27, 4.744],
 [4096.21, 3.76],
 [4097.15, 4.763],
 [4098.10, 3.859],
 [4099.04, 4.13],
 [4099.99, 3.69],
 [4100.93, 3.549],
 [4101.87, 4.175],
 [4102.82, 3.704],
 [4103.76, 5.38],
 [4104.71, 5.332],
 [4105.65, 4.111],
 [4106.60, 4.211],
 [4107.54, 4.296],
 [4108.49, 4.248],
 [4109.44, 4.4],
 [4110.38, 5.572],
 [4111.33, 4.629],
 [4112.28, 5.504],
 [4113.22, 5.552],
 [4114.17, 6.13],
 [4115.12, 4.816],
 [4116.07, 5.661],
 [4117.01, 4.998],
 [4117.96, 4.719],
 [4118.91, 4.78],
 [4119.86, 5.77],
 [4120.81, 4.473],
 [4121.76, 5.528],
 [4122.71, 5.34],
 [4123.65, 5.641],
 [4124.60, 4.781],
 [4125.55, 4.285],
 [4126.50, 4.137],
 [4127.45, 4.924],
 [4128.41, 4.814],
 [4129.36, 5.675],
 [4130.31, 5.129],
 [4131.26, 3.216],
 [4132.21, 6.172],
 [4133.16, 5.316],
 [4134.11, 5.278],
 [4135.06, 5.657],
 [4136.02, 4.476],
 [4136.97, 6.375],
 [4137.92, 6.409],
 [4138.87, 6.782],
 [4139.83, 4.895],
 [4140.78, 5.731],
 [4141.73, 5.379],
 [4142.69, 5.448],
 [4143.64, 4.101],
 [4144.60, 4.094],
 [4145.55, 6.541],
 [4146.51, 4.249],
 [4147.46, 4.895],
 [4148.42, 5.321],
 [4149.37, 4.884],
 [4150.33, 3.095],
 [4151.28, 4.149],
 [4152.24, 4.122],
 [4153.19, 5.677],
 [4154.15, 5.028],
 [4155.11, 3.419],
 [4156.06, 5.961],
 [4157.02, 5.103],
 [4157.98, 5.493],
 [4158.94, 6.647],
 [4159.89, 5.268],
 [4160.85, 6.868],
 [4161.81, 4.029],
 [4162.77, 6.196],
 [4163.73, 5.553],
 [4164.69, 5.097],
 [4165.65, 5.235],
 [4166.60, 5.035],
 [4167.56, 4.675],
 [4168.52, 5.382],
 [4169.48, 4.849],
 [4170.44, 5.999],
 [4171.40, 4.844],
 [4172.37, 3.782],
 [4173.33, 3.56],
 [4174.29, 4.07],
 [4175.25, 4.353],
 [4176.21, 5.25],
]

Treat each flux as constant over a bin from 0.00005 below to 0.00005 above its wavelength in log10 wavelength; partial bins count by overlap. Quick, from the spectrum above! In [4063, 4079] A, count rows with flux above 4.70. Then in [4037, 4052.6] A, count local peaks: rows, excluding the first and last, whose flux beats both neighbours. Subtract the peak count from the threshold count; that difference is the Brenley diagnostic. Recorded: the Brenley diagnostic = 2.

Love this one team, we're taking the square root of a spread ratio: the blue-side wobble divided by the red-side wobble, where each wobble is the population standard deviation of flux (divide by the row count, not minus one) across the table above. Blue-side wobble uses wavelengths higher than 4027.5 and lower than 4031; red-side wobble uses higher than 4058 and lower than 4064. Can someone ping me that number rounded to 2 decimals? 0.63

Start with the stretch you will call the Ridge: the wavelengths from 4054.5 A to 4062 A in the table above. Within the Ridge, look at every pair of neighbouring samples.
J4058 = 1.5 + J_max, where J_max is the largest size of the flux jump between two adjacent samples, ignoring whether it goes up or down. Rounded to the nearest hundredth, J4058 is 3.65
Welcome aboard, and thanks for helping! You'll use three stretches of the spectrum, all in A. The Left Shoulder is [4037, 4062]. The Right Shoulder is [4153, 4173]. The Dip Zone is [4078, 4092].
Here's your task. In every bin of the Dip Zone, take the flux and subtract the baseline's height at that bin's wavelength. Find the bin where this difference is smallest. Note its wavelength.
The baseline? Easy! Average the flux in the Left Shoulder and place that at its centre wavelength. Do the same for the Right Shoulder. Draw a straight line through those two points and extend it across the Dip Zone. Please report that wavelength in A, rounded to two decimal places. 4087.73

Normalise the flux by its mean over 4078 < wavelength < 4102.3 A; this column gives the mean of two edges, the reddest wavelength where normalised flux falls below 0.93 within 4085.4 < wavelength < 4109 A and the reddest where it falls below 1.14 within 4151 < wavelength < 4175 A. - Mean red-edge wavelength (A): 4141.4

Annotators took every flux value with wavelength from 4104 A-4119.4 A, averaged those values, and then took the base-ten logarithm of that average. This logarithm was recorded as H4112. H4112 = 0.69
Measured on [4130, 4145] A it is 0.72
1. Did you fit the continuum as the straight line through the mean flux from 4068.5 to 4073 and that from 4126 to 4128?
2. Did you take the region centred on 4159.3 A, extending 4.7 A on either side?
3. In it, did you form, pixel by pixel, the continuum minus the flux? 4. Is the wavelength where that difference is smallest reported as 4160.85 A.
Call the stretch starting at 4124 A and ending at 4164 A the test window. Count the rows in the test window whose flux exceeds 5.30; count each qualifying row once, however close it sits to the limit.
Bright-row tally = 19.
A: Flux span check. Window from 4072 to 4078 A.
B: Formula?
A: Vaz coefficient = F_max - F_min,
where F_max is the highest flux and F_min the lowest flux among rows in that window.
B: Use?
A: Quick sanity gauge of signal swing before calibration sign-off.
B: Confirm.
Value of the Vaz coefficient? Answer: 1.7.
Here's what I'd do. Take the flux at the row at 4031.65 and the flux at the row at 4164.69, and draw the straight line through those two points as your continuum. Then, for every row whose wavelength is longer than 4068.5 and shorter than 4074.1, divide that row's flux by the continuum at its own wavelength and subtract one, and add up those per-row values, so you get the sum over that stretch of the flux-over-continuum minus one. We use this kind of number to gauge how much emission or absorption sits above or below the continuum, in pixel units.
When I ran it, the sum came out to -1.28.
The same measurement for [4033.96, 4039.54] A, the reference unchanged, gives -0.45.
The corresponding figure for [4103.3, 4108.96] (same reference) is -0.69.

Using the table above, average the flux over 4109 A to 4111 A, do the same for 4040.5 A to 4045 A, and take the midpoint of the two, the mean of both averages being 5.0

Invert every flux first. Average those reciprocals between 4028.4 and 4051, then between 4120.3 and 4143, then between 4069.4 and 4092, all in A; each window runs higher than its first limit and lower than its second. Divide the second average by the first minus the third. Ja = -15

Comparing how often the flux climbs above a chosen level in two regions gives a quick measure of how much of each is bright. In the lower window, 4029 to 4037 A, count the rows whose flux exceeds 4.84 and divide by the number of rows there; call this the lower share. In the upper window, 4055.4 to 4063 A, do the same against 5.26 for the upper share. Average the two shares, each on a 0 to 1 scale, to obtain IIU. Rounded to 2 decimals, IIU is 0.56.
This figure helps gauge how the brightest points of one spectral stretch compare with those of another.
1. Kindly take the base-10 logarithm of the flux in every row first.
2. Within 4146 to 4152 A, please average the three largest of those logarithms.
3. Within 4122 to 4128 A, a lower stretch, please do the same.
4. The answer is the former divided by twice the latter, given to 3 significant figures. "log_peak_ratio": 0.485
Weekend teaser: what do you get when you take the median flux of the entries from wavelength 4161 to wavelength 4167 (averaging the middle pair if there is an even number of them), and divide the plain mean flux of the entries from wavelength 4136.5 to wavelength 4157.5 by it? 0.98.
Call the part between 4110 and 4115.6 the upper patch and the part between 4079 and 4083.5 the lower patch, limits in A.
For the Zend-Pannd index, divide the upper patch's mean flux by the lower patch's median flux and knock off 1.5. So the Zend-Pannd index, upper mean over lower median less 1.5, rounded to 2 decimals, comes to -0.39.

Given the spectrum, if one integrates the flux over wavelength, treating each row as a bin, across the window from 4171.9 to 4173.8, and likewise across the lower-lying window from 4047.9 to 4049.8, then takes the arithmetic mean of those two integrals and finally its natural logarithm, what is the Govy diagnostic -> 2.14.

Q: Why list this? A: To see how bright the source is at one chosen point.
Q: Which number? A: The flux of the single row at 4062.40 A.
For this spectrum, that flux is 4.126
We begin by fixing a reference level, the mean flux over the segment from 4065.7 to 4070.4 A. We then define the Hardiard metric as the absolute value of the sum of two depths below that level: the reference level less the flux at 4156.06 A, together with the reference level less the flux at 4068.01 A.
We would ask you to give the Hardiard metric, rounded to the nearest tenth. 2.5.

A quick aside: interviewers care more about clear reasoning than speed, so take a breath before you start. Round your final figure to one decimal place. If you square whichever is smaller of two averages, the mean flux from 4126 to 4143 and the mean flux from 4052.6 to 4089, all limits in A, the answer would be 23.1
